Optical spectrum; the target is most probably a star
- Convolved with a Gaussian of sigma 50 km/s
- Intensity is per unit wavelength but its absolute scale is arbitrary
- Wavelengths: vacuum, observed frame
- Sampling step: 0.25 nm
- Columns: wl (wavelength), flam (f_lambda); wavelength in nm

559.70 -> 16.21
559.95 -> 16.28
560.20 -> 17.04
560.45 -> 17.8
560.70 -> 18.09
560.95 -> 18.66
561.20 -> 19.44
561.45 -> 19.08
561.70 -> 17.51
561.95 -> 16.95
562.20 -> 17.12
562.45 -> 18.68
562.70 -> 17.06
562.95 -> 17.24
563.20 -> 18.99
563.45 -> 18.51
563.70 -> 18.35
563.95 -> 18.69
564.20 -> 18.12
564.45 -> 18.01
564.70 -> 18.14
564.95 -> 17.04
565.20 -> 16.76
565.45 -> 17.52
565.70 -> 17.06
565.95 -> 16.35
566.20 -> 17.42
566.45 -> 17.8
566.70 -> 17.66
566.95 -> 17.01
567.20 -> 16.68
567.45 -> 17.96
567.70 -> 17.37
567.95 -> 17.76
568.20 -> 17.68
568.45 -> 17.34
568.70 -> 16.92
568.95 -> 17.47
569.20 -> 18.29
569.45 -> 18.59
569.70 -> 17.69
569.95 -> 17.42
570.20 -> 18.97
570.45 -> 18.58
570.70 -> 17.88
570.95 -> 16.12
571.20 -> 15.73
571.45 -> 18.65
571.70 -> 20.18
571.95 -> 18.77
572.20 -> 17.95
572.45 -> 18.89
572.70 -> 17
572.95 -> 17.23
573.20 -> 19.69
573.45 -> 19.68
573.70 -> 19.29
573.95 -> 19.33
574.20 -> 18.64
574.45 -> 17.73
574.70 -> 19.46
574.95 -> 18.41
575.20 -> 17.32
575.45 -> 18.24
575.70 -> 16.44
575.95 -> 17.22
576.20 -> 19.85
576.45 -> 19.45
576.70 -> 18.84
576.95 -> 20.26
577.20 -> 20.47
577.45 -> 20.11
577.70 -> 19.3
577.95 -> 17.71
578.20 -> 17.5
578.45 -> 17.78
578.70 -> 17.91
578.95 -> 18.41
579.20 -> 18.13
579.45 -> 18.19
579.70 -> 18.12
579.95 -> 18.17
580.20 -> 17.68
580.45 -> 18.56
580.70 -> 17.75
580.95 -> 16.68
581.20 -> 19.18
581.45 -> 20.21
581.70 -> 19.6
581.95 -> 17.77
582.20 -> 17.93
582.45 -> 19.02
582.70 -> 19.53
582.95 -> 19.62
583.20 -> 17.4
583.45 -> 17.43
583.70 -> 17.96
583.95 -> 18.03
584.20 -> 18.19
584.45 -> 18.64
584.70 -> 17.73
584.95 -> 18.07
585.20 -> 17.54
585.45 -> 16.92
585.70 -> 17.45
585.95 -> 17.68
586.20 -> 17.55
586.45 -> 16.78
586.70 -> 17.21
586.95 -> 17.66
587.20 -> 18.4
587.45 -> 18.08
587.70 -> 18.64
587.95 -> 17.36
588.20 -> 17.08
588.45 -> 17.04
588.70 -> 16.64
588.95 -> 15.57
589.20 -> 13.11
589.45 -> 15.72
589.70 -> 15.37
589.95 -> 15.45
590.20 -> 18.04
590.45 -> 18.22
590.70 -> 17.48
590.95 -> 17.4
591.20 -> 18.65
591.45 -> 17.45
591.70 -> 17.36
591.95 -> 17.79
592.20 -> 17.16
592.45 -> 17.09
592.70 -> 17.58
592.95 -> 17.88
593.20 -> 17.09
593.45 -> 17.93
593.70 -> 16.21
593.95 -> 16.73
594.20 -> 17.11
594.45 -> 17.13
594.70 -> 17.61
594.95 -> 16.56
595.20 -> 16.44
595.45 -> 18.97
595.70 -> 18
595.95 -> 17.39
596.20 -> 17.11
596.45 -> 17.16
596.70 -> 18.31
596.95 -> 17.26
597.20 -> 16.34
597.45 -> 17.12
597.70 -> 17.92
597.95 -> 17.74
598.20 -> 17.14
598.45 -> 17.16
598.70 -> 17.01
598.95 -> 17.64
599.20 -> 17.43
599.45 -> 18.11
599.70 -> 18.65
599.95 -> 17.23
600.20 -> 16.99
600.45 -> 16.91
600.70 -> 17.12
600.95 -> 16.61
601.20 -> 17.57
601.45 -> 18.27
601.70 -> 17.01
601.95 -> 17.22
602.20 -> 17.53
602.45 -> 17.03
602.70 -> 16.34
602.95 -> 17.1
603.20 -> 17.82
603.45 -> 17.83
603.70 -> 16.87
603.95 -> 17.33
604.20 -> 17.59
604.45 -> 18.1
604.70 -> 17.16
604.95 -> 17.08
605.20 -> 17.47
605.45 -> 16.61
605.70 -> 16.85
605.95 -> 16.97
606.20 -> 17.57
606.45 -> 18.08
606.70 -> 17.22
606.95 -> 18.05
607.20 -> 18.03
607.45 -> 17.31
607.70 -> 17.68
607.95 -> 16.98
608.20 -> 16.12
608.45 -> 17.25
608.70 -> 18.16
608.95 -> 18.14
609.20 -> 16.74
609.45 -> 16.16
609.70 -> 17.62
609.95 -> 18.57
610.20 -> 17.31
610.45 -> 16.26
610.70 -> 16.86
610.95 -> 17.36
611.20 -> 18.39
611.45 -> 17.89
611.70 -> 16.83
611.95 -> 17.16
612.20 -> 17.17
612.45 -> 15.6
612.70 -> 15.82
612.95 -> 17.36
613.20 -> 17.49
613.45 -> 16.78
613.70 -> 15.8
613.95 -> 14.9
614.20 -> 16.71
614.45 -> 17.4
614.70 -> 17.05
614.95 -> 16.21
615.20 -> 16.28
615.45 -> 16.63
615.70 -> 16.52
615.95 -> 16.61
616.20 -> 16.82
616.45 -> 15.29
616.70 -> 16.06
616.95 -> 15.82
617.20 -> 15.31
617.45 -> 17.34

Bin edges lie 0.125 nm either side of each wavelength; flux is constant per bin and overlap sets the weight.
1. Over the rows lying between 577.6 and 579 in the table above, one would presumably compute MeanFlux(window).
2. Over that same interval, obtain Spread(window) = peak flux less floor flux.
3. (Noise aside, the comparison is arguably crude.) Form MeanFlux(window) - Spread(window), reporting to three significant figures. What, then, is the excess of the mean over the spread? 16.3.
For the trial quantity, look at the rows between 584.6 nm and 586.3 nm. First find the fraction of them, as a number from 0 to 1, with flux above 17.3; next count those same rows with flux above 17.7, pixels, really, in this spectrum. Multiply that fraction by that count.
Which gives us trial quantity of 1.7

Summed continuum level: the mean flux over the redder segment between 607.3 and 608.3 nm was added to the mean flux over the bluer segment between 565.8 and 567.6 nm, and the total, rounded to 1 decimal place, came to 34.3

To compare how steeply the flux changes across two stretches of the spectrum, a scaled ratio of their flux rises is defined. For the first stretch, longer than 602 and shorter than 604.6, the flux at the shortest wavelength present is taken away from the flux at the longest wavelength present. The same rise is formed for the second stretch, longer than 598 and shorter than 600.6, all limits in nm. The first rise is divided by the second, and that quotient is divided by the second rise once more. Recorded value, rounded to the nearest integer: 11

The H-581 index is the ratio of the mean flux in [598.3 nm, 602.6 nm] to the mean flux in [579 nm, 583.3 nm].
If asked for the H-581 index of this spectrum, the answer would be 0.94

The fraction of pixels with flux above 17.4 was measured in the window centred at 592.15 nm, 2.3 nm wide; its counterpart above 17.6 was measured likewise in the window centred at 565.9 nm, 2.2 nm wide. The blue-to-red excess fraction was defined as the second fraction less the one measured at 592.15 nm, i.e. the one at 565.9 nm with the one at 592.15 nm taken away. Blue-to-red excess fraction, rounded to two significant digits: -0.33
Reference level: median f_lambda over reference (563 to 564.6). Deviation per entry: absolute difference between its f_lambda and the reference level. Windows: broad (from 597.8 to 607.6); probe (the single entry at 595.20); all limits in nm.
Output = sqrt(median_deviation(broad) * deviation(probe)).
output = 1.5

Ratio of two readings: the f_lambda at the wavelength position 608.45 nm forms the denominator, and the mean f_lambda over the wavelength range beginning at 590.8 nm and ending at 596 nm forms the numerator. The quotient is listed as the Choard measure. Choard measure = 1.01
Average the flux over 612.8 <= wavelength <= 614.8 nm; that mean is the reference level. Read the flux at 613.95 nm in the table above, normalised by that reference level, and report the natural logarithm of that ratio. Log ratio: -0.11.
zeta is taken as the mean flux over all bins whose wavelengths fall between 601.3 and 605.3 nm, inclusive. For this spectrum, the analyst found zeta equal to 17.4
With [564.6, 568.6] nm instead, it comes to 17.3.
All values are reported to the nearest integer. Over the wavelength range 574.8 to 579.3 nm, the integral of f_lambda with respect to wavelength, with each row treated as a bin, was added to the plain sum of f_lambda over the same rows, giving 417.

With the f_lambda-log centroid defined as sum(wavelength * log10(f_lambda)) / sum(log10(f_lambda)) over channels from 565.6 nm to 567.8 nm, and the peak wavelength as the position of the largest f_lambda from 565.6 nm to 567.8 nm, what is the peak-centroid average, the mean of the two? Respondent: 567.08 nm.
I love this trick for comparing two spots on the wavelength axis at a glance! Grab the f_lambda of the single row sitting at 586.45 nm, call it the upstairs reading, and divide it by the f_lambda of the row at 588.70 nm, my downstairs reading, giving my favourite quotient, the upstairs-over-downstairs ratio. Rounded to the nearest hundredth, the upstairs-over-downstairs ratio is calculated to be 1.01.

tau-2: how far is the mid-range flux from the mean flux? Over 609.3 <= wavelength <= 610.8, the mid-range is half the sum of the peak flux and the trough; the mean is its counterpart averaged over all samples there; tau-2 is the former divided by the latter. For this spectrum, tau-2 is 1.014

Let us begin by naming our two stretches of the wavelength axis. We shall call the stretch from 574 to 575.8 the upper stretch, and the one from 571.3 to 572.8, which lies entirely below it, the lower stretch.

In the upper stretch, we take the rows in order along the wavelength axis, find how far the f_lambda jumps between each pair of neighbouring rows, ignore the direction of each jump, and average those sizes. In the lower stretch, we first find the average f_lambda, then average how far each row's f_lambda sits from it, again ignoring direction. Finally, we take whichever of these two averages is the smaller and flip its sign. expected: -0.73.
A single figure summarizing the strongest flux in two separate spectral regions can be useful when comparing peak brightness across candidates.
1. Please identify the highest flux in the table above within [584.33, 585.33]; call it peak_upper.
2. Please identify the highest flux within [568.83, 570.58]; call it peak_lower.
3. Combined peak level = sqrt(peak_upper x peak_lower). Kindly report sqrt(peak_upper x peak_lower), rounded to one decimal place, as 18.8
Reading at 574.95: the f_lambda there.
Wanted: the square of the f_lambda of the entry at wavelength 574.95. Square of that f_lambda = 339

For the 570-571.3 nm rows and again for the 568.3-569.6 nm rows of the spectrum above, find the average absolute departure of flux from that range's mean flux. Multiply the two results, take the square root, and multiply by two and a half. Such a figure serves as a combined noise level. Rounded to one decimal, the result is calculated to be 2.1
